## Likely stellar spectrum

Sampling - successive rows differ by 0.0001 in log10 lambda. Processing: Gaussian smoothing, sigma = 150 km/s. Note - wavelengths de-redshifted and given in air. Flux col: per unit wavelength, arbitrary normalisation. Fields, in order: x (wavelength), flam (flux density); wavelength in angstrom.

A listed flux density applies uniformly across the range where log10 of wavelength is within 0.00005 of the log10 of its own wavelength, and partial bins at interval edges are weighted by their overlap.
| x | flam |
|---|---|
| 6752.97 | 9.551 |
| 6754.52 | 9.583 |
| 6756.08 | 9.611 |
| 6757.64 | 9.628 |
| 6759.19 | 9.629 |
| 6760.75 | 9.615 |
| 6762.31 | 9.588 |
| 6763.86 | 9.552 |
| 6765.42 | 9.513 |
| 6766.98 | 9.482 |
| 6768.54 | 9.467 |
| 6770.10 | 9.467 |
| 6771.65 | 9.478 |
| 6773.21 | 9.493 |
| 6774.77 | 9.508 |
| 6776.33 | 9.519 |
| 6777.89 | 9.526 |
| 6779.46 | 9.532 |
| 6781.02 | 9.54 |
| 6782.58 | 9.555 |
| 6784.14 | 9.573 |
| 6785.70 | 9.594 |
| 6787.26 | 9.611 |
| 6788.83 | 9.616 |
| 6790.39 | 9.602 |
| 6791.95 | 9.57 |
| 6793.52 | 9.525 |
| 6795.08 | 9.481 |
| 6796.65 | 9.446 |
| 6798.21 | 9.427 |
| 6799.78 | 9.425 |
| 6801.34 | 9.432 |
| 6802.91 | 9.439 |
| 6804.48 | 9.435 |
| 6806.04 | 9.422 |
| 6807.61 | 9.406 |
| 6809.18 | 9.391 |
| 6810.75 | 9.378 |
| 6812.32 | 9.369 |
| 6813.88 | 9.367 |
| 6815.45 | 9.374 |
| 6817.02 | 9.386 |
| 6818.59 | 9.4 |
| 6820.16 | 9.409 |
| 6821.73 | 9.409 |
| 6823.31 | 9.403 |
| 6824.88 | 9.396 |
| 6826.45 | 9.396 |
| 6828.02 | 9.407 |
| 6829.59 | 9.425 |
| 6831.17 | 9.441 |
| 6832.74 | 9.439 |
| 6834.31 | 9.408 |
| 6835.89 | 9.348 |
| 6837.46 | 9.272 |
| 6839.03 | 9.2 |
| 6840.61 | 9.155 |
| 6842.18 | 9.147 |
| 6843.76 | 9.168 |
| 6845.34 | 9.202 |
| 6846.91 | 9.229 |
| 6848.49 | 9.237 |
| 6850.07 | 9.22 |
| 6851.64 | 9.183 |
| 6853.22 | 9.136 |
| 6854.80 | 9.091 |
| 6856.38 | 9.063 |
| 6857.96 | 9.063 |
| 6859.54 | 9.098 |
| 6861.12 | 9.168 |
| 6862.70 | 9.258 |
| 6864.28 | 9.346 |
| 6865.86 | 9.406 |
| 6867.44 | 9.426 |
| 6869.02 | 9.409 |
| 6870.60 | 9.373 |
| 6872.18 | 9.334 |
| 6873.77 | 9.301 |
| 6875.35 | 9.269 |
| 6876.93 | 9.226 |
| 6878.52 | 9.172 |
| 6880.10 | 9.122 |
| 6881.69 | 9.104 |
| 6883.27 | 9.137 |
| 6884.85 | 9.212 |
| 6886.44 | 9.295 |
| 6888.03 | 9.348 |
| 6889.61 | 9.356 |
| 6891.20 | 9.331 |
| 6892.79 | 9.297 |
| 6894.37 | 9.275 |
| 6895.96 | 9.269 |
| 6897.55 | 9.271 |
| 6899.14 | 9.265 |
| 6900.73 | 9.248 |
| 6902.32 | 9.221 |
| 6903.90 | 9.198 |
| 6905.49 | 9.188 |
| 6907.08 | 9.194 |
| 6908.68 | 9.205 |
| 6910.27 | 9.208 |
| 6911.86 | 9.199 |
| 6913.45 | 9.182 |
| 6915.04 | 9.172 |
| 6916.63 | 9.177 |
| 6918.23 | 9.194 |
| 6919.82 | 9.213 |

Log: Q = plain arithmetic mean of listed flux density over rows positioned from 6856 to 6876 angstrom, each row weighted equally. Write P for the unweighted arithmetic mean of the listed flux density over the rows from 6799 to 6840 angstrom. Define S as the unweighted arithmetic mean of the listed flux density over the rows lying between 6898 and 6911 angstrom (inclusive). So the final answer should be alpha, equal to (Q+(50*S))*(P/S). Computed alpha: 479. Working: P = 9.39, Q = 9.27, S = 9.22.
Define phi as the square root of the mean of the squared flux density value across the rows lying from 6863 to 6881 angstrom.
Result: 9.31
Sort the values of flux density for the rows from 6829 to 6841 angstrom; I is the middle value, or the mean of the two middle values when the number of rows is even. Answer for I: 9.38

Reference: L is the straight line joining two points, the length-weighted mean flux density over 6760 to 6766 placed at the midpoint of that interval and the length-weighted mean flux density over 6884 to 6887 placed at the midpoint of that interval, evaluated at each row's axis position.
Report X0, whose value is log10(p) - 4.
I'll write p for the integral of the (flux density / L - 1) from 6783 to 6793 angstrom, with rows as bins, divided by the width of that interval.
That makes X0 -6.0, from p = 0.009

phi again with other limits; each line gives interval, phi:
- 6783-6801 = 9.53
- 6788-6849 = 9.38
